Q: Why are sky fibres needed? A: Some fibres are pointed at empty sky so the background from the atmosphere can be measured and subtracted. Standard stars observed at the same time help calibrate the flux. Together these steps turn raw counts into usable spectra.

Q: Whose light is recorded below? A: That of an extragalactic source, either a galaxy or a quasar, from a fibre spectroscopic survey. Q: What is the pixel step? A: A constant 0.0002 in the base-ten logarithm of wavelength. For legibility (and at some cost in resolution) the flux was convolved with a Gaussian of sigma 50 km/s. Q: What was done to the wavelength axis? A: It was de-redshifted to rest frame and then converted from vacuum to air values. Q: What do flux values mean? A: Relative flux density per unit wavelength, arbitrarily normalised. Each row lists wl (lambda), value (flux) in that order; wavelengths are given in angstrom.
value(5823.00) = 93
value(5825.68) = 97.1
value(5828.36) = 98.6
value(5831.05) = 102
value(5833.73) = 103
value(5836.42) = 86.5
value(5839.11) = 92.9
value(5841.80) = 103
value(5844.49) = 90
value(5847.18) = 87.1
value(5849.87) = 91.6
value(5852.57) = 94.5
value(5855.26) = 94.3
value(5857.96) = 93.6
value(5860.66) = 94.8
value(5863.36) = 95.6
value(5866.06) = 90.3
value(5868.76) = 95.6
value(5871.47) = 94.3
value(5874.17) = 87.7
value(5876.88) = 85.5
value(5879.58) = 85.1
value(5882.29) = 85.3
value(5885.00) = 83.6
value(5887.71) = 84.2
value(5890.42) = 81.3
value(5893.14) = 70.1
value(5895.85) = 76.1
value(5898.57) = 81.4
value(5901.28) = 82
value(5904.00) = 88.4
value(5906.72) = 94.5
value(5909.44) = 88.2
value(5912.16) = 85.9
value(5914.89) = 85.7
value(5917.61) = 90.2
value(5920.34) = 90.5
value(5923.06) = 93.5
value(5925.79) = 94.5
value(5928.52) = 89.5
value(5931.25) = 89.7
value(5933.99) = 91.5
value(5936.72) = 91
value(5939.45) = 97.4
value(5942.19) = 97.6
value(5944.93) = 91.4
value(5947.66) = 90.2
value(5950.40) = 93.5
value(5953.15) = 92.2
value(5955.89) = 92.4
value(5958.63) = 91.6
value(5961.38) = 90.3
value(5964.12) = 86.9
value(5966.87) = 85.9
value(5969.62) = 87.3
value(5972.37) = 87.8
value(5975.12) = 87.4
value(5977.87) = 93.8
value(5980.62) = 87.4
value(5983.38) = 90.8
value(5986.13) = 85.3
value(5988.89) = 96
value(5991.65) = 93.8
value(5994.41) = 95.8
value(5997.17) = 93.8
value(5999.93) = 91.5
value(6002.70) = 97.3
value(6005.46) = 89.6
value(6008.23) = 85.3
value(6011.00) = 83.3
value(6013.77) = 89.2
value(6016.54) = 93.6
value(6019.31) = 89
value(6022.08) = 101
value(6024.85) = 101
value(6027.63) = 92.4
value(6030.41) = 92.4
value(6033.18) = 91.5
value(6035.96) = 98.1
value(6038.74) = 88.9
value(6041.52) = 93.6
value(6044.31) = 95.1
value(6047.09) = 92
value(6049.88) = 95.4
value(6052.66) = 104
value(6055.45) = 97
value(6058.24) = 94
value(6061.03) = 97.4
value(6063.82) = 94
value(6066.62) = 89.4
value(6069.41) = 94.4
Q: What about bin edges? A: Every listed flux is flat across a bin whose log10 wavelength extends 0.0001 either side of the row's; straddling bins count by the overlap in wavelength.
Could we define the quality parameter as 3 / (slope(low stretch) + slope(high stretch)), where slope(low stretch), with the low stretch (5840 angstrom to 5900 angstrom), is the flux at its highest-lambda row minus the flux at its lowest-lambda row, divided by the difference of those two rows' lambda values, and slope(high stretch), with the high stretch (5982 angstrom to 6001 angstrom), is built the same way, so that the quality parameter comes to -9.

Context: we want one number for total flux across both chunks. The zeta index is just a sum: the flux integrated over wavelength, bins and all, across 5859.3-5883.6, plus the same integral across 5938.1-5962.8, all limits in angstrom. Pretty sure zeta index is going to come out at 4494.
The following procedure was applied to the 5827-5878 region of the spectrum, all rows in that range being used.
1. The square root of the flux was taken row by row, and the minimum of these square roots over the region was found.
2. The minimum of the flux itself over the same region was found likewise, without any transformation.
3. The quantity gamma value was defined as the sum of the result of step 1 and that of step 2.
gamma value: 94.7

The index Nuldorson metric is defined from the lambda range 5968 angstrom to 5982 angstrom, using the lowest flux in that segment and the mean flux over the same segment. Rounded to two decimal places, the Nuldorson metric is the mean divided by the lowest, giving 1.02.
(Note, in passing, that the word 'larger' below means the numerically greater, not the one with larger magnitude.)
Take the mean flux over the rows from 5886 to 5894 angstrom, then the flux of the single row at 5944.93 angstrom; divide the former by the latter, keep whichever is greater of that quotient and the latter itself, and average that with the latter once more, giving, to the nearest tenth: 91.4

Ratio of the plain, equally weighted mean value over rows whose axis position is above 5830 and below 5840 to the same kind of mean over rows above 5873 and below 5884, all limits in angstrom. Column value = 1.12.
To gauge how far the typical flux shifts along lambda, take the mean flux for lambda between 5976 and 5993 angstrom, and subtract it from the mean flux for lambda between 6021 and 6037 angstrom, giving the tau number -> 4.9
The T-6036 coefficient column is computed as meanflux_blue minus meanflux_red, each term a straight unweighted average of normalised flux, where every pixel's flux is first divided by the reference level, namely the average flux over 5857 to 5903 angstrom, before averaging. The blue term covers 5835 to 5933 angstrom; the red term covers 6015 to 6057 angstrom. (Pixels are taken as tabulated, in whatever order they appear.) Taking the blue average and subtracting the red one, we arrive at -0.072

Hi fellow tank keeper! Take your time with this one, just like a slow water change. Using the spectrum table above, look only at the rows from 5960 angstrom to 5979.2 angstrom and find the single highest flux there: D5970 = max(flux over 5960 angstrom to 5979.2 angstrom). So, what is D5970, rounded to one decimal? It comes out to 93.8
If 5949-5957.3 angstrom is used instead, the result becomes 93.5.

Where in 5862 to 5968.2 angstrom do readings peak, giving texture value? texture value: 5942.19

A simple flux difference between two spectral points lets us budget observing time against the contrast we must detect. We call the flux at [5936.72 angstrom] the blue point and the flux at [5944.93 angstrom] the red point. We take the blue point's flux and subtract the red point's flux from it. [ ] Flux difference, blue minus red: 0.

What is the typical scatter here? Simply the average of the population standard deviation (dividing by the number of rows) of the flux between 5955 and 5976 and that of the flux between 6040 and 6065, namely 2.8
